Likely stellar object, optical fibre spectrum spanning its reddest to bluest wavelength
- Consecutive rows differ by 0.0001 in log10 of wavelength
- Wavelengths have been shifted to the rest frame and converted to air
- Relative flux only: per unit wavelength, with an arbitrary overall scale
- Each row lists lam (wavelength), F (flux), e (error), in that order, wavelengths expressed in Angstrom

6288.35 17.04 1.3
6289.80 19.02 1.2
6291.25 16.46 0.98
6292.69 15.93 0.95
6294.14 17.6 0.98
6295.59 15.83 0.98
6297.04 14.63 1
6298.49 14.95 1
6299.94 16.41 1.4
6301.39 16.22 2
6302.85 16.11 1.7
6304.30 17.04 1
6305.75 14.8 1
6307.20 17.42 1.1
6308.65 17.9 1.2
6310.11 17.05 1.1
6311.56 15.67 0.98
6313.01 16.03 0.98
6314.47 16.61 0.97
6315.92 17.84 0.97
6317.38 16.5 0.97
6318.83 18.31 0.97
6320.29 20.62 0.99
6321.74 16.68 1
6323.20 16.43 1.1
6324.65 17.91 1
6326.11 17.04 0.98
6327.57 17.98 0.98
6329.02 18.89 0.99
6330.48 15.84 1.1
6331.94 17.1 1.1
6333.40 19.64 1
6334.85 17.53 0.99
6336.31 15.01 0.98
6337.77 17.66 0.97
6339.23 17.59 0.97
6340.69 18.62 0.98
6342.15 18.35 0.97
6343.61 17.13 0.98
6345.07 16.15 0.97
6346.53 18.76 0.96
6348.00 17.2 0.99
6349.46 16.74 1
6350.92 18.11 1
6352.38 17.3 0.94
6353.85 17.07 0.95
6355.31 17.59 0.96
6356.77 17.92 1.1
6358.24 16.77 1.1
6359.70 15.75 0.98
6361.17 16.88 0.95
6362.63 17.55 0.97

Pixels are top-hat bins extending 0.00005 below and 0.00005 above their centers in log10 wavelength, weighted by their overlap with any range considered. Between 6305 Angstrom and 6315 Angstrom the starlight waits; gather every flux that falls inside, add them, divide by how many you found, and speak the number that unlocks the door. 16.50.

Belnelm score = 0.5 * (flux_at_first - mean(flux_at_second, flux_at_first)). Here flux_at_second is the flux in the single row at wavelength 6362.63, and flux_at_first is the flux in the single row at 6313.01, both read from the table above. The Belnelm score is -0.38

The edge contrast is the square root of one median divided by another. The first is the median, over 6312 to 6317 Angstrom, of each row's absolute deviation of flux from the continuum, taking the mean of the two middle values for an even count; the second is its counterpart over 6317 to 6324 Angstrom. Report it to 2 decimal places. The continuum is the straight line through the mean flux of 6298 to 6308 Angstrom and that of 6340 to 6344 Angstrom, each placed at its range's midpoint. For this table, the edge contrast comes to 0.93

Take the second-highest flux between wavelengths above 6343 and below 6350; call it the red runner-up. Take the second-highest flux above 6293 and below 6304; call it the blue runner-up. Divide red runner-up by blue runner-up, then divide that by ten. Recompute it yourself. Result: 0.105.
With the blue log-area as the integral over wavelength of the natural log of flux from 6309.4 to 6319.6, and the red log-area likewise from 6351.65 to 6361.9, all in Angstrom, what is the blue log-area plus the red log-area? 57.8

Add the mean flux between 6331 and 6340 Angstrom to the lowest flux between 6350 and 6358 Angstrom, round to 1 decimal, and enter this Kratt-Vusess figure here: 34.5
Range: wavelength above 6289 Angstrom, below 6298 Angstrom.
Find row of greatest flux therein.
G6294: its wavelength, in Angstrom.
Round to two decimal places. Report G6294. 6289.80 Angstrom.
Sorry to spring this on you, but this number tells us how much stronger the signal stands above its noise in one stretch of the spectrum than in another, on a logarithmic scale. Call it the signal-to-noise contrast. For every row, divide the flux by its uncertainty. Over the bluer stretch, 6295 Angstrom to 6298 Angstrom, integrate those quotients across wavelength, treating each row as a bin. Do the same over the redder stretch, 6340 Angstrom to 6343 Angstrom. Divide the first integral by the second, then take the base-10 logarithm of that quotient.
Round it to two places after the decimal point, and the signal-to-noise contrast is -0.09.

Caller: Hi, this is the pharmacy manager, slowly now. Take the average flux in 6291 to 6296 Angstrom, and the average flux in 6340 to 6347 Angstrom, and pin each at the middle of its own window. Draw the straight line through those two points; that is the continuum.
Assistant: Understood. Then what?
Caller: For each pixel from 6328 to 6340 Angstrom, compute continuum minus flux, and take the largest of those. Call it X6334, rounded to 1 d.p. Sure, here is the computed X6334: 2.6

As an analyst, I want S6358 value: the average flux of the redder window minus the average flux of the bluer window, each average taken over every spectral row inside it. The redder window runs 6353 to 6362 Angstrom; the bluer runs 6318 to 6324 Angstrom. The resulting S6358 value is -1.0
